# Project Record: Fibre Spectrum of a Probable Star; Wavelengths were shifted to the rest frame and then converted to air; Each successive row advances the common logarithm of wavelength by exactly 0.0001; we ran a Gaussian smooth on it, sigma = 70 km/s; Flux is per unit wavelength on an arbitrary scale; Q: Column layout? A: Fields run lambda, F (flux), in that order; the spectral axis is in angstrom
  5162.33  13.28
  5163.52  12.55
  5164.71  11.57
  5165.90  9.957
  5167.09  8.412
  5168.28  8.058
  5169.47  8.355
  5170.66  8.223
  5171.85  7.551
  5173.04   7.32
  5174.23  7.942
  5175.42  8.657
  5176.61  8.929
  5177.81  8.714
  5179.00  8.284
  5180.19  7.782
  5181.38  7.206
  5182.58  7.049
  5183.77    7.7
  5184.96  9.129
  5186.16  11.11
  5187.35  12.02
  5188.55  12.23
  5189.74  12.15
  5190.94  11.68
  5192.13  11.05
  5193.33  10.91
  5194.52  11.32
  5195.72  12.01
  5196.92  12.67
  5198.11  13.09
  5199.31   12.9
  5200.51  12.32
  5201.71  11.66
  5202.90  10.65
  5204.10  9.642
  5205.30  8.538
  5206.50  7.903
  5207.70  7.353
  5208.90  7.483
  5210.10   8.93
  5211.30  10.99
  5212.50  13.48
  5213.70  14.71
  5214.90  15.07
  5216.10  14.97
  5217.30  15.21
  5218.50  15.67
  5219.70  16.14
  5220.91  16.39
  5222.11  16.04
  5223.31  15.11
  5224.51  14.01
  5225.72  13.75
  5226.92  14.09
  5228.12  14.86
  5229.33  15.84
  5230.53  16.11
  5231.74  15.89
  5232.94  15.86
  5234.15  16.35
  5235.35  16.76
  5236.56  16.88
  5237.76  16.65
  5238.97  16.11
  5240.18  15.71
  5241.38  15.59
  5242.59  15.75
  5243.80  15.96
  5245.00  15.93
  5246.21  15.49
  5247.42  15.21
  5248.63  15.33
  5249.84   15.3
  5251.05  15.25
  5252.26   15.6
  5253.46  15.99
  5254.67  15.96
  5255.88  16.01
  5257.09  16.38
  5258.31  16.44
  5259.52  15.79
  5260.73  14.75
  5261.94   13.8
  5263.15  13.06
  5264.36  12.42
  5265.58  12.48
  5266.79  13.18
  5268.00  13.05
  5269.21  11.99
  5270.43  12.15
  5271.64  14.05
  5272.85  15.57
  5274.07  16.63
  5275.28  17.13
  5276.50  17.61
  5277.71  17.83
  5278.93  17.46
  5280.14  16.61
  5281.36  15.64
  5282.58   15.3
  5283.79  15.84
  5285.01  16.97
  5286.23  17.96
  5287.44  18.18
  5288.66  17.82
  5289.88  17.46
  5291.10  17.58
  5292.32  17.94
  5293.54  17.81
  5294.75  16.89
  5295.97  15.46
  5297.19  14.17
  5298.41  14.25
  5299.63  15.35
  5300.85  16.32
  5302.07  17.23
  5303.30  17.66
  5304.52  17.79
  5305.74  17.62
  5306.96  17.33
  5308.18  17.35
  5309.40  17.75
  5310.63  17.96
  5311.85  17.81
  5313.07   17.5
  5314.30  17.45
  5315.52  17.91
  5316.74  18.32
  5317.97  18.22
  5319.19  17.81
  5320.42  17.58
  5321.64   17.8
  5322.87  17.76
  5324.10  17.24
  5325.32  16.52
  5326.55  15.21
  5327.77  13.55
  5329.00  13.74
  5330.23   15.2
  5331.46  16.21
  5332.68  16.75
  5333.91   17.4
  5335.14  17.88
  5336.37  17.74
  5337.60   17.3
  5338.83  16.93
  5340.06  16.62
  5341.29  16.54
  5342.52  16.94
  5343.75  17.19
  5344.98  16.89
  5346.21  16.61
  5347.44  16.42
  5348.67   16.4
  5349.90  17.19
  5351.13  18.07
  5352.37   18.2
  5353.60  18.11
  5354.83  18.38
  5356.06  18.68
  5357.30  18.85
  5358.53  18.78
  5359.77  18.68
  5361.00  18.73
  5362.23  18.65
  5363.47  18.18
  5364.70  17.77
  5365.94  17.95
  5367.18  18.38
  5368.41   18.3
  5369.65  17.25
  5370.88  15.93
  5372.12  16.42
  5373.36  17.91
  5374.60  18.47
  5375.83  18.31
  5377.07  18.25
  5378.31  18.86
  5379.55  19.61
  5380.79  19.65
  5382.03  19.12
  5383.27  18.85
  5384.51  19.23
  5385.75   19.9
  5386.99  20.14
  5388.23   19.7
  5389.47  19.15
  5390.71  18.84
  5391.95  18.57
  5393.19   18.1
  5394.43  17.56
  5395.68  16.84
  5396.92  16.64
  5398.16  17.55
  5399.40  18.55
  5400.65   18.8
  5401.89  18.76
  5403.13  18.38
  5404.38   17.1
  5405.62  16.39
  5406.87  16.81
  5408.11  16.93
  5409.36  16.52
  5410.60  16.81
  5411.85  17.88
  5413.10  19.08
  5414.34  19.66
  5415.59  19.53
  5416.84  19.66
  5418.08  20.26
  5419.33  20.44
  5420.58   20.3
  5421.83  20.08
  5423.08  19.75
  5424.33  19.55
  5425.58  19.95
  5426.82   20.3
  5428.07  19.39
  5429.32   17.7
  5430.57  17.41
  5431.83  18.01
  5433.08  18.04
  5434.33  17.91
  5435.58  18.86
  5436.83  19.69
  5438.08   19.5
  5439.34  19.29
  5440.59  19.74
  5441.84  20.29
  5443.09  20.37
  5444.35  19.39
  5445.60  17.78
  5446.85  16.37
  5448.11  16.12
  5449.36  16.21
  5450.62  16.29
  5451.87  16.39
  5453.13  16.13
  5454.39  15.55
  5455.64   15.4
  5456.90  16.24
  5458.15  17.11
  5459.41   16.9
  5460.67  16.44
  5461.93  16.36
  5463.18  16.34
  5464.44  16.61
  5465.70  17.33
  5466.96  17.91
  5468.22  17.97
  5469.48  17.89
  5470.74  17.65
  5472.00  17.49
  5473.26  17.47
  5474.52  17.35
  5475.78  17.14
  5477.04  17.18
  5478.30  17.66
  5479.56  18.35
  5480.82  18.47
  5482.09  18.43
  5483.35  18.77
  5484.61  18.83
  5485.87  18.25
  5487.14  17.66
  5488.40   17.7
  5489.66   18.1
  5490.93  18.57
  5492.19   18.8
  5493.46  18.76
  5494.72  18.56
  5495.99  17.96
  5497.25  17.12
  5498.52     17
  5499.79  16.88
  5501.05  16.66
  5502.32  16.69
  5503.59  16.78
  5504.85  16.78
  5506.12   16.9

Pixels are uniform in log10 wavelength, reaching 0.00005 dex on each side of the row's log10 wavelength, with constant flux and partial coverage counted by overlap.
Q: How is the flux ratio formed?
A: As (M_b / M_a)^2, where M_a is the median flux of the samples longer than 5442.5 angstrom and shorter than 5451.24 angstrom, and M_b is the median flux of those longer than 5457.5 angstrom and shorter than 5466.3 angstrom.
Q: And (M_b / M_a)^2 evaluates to 1.03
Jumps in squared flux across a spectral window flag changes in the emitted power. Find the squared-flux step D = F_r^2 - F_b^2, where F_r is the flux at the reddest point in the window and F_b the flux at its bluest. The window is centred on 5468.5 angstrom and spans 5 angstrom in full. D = -9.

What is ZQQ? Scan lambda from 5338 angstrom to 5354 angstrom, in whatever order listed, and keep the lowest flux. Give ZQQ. 16.4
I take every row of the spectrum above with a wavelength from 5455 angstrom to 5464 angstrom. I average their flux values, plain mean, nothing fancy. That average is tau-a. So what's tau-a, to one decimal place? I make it 16.4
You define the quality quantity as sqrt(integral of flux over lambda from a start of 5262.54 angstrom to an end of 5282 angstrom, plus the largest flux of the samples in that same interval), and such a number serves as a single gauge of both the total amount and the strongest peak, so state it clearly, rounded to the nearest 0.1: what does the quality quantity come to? 17.5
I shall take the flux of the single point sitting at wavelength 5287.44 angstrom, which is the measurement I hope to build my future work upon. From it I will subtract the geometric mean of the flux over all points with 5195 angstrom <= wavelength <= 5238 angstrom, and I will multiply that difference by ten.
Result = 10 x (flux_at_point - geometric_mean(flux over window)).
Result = 50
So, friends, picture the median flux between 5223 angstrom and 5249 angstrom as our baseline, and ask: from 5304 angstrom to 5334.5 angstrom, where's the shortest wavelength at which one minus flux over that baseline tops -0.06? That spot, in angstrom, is 5325.32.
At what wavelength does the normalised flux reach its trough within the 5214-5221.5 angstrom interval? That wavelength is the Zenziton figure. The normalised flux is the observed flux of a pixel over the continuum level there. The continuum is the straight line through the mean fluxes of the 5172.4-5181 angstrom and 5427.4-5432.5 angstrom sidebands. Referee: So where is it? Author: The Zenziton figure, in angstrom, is 5216.10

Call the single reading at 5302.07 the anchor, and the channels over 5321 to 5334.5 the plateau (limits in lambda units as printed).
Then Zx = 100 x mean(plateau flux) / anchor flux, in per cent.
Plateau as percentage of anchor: 94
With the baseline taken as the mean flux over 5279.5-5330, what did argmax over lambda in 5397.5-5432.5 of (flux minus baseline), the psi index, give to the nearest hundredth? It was 5419.33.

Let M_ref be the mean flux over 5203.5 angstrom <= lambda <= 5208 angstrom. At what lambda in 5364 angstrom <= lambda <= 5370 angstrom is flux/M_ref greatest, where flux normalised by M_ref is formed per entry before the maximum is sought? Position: 5367.18 angstrom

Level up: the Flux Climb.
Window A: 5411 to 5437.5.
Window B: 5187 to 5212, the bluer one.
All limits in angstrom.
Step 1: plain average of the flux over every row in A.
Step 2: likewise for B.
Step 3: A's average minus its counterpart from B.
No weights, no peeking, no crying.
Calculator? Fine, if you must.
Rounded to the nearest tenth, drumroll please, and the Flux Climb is 8.4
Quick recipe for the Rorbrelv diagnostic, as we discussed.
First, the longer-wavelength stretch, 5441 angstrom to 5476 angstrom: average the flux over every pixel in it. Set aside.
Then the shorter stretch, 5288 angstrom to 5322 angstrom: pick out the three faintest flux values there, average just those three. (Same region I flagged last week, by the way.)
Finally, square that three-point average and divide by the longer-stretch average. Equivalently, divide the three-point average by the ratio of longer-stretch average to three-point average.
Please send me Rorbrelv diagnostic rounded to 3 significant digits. 12.4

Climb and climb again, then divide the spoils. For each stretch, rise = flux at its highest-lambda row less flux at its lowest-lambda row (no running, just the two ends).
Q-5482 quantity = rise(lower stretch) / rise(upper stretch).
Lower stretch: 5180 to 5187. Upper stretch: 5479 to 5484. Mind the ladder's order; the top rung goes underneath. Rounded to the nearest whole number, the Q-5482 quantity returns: 8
